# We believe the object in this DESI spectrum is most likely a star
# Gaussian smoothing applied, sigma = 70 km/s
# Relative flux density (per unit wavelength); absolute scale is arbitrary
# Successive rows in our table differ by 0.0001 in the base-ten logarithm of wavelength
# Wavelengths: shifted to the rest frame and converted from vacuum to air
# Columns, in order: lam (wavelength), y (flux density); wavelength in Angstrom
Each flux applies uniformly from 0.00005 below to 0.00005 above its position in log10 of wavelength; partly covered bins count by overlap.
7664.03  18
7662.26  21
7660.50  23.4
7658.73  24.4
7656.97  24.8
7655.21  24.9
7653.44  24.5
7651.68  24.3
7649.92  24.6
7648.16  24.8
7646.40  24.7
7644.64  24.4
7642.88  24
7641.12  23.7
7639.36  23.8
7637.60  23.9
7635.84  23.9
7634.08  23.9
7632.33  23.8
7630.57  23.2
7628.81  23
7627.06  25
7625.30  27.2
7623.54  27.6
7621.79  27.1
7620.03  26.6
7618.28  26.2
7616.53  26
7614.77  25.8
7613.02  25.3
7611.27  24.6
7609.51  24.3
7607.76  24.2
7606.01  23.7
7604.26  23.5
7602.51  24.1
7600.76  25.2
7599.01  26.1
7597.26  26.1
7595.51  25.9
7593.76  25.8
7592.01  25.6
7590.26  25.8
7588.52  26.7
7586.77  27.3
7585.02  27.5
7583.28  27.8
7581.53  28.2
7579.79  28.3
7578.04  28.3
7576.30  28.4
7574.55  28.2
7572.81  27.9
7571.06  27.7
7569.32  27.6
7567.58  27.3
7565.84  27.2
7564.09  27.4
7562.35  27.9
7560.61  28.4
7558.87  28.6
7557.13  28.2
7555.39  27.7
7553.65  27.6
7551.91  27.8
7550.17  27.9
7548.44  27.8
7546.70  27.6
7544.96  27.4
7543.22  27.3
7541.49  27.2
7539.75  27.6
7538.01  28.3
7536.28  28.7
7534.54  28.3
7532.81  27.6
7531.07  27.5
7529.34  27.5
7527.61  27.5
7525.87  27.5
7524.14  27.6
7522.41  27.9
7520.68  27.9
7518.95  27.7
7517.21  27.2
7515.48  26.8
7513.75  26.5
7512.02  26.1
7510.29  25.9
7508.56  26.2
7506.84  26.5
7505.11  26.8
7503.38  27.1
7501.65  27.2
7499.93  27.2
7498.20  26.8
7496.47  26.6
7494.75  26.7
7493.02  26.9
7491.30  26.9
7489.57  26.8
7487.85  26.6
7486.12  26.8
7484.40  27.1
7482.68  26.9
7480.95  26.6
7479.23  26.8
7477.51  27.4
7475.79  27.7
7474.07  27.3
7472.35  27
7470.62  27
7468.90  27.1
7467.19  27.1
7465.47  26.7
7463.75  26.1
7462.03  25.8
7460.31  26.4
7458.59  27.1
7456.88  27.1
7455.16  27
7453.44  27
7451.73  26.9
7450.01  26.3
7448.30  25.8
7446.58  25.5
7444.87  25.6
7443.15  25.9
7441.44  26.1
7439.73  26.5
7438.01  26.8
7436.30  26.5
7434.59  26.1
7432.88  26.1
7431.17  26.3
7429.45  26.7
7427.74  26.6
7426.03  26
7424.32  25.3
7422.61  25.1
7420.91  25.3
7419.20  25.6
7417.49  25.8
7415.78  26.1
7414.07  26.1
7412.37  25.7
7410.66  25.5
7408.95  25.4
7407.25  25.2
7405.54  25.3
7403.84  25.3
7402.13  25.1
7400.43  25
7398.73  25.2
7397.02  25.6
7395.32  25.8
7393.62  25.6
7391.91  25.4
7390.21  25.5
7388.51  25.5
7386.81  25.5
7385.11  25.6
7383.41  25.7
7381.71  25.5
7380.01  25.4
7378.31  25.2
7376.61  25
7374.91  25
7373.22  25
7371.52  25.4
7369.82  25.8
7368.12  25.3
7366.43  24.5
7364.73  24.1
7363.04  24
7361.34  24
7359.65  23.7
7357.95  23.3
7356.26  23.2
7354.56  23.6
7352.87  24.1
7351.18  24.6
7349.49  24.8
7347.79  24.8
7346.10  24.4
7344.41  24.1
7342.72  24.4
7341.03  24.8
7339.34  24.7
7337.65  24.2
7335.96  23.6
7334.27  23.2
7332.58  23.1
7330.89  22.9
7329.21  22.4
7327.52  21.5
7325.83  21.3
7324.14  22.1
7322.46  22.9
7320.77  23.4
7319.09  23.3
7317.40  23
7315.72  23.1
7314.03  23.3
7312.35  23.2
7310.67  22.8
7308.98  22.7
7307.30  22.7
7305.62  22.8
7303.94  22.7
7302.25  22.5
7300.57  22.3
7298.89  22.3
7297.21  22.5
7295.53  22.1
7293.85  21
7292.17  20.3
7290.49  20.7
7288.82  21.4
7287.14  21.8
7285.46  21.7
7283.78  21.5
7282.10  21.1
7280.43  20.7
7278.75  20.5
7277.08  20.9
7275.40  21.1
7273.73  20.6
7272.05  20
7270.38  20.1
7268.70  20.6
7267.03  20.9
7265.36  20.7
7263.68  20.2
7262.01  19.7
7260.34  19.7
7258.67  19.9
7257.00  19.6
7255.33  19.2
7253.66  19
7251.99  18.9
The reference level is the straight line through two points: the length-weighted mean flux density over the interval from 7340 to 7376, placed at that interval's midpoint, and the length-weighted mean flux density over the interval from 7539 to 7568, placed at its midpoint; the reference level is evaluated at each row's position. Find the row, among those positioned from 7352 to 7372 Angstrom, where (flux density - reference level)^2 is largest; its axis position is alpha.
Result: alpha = 7356.26 Angstrom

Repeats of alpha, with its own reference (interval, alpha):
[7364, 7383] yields 7369.82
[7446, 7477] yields 7475.79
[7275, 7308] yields 7292.17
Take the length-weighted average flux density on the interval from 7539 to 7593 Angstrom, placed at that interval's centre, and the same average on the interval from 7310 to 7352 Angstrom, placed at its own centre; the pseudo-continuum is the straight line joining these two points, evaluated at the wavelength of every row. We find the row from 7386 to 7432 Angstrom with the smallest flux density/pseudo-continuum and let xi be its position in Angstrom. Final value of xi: 7422.61 Angstrom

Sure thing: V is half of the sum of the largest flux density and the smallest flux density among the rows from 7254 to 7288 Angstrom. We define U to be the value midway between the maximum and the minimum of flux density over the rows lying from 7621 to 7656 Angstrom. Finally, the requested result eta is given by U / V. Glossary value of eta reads 1.23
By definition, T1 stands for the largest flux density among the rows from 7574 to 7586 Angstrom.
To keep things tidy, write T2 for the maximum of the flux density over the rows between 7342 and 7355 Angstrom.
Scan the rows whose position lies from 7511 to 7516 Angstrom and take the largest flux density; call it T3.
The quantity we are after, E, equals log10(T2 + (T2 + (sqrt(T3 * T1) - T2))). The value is 1.719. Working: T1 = 28.4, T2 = 24.8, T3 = 26.8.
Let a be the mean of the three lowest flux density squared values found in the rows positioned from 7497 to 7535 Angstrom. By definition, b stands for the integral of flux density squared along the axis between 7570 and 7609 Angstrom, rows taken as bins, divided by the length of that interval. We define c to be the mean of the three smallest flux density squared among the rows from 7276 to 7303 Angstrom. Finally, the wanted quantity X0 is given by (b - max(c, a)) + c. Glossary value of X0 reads 443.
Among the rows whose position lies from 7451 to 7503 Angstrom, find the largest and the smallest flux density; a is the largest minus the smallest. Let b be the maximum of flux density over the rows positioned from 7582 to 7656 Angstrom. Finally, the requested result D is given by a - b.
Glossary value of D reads -26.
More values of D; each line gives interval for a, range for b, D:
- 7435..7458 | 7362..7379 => -24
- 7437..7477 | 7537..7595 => -26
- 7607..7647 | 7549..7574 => -24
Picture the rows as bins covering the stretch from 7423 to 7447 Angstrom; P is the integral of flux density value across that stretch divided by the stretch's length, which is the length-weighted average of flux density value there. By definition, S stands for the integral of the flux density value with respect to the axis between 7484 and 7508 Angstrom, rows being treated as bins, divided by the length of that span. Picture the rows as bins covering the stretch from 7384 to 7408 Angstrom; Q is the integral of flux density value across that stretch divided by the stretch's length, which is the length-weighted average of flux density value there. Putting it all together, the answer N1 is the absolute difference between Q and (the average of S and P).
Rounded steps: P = 26.1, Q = 25.4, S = 26.9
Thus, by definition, 1.1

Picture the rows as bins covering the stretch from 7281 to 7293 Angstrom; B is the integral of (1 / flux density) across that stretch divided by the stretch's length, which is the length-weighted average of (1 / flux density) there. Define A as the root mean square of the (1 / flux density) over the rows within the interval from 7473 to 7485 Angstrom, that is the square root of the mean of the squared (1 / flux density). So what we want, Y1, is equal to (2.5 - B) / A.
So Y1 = 66.5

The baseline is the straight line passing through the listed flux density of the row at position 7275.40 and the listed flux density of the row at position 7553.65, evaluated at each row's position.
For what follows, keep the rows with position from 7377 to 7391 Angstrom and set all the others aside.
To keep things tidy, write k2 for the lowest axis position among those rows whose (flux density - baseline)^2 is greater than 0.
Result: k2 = 7378.31 Angstrom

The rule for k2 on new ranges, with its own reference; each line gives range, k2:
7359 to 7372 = 7359.65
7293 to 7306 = 7293.85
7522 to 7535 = 7522.41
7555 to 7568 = 7555.39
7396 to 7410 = 7397.02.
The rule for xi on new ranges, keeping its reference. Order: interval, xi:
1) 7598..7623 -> 7604.26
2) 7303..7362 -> 7325.83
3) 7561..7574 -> 7565.84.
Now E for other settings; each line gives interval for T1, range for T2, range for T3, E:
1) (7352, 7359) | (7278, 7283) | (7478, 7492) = 1.669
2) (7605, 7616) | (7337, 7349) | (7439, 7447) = 1.707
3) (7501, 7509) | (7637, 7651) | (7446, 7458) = 1.716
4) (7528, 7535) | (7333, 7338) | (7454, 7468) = 1.715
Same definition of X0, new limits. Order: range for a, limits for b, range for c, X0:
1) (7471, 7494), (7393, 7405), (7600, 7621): 498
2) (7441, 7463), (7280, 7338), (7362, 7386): 429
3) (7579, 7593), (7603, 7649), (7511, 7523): 615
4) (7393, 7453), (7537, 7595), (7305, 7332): 601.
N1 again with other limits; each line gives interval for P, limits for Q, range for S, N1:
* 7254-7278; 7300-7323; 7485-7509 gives 0.6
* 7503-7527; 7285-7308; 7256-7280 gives 1.7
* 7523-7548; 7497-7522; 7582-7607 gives 0.1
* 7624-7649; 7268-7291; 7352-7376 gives 3.4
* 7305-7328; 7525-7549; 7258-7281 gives 6.1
